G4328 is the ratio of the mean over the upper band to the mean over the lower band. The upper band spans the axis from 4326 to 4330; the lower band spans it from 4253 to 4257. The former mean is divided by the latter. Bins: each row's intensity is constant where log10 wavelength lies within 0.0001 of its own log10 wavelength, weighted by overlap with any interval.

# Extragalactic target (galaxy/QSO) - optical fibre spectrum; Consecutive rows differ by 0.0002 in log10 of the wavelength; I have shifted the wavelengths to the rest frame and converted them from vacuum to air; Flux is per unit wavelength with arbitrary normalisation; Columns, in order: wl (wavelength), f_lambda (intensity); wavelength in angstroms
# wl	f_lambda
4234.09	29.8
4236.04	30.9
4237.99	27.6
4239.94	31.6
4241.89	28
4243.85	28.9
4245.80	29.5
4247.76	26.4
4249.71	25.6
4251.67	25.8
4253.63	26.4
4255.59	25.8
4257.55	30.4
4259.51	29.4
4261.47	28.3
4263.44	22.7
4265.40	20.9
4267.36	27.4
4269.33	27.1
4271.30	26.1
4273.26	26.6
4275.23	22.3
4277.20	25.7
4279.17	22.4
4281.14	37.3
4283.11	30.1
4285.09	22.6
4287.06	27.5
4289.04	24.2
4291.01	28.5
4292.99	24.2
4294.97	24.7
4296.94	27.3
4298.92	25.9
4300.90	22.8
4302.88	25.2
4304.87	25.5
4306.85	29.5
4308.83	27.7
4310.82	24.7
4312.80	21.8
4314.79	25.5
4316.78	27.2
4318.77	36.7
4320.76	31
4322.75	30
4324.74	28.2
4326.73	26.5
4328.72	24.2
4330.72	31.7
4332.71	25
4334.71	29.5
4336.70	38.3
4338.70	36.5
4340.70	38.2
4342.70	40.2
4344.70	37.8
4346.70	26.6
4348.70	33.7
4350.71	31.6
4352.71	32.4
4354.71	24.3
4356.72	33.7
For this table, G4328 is 0.97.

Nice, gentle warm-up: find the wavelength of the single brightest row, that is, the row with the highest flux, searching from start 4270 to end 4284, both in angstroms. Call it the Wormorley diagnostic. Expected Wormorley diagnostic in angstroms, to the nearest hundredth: 4281.14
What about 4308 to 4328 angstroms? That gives 4318.77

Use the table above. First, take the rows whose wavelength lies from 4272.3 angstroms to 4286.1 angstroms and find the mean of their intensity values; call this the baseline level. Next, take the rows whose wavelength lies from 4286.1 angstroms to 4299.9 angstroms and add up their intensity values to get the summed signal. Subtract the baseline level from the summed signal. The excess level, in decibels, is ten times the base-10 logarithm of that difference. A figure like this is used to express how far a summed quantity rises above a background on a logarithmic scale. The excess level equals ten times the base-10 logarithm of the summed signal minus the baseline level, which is 21.9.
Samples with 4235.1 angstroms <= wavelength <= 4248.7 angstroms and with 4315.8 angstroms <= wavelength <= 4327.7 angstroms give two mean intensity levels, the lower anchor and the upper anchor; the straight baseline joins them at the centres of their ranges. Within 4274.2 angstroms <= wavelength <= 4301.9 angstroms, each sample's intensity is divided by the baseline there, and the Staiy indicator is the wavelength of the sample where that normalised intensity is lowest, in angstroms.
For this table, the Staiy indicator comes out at 4275.23 angstroms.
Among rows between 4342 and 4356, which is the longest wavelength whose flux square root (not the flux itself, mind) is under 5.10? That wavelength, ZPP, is 4354.71 angstroms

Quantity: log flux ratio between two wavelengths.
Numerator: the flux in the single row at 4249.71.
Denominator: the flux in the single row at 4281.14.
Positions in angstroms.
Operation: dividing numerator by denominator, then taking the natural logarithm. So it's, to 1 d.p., -0.4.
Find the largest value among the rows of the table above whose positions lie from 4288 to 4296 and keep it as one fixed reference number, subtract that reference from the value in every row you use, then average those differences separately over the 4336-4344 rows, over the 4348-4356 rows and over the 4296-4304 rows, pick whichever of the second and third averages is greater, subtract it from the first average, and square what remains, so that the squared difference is 61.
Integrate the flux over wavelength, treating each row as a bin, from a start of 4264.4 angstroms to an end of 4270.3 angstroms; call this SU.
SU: 148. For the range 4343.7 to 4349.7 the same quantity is 196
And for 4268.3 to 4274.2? 157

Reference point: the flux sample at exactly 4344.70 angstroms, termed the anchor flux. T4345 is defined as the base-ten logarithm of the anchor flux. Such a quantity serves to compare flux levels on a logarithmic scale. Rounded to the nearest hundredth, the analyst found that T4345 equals 1.58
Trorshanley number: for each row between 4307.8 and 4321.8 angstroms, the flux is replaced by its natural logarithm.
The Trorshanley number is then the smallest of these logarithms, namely 3.08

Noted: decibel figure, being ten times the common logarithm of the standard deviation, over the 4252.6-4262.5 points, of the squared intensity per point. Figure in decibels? 20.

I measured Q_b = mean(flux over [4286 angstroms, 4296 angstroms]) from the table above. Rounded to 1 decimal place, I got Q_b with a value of 25.8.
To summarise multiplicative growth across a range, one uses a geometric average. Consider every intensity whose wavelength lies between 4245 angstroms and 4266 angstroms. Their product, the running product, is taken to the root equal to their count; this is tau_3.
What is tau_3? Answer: 26.3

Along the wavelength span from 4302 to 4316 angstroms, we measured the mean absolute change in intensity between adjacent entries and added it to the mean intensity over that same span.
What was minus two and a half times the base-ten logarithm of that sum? -3.63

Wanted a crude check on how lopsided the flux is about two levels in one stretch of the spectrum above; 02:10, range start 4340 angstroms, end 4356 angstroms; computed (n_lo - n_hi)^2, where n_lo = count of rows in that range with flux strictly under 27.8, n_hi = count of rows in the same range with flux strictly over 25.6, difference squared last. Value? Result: 25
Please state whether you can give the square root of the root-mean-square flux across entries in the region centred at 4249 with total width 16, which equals 5.20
